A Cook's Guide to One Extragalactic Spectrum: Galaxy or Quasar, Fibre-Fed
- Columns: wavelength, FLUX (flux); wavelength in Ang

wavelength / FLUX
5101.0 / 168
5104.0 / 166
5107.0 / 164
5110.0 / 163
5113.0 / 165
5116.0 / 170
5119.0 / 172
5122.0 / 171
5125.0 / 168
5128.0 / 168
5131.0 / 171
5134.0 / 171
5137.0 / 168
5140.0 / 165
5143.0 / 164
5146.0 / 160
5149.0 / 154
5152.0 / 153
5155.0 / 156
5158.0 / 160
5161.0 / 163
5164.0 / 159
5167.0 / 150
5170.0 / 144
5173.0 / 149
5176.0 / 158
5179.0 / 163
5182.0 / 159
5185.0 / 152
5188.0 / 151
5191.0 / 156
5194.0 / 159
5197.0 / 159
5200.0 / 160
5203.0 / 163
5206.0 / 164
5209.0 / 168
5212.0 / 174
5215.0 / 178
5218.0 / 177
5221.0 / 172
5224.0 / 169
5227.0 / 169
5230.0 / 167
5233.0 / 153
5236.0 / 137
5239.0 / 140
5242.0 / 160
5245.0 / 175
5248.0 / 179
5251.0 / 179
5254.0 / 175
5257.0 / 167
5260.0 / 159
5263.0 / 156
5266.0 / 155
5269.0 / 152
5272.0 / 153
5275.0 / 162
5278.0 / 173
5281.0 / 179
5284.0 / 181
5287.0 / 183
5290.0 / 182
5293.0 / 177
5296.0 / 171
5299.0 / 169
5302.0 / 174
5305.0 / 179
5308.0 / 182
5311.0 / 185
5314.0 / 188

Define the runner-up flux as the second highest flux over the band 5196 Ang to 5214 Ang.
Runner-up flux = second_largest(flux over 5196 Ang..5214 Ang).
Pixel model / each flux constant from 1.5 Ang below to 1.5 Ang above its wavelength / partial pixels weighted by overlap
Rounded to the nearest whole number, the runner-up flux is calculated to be 168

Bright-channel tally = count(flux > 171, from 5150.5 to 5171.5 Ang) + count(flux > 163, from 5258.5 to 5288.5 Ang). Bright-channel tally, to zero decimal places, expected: 4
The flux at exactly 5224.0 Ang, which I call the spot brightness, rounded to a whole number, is 169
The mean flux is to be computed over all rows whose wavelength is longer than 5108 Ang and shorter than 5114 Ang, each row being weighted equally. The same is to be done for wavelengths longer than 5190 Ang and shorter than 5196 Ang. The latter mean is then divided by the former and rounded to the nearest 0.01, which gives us 0.96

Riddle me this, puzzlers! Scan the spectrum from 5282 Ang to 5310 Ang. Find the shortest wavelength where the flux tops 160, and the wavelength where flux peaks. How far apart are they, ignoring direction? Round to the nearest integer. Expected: 3 Ang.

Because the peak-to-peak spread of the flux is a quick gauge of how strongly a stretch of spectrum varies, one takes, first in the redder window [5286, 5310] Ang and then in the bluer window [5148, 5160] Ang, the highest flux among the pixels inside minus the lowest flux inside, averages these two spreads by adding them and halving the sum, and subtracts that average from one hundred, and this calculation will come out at 89.5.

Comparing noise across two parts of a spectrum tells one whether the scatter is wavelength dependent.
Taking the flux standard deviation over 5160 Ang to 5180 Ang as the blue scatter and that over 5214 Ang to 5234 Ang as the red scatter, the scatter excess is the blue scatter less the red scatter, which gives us -1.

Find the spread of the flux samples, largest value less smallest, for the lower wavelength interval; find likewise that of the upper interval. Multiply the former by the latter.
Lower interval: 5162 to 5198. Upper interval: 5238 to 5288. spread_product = 817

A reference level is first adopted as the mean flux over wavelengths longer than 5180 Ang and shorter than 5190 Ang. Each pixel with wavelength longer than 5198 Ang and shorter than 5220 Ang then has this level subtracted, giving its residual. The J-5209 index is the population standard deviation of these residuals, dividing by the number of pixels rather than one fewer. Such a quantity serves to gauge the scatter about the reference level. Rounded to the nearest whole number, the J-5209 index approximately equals 7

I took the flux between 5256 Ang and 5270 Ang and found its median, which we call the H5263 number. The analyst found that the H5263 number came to 156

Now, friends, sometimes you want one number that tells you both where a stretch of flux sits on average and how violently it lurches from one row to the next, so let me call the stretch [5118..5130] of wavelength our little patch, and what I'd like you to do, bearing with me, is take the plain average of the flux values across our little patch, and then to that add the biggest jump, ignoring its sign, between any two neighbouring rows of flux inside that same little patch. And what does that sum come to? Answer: 173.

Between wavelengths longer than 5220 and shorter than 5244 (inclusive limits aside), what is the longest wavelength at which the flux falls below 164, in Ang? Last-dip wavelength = 5242.0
